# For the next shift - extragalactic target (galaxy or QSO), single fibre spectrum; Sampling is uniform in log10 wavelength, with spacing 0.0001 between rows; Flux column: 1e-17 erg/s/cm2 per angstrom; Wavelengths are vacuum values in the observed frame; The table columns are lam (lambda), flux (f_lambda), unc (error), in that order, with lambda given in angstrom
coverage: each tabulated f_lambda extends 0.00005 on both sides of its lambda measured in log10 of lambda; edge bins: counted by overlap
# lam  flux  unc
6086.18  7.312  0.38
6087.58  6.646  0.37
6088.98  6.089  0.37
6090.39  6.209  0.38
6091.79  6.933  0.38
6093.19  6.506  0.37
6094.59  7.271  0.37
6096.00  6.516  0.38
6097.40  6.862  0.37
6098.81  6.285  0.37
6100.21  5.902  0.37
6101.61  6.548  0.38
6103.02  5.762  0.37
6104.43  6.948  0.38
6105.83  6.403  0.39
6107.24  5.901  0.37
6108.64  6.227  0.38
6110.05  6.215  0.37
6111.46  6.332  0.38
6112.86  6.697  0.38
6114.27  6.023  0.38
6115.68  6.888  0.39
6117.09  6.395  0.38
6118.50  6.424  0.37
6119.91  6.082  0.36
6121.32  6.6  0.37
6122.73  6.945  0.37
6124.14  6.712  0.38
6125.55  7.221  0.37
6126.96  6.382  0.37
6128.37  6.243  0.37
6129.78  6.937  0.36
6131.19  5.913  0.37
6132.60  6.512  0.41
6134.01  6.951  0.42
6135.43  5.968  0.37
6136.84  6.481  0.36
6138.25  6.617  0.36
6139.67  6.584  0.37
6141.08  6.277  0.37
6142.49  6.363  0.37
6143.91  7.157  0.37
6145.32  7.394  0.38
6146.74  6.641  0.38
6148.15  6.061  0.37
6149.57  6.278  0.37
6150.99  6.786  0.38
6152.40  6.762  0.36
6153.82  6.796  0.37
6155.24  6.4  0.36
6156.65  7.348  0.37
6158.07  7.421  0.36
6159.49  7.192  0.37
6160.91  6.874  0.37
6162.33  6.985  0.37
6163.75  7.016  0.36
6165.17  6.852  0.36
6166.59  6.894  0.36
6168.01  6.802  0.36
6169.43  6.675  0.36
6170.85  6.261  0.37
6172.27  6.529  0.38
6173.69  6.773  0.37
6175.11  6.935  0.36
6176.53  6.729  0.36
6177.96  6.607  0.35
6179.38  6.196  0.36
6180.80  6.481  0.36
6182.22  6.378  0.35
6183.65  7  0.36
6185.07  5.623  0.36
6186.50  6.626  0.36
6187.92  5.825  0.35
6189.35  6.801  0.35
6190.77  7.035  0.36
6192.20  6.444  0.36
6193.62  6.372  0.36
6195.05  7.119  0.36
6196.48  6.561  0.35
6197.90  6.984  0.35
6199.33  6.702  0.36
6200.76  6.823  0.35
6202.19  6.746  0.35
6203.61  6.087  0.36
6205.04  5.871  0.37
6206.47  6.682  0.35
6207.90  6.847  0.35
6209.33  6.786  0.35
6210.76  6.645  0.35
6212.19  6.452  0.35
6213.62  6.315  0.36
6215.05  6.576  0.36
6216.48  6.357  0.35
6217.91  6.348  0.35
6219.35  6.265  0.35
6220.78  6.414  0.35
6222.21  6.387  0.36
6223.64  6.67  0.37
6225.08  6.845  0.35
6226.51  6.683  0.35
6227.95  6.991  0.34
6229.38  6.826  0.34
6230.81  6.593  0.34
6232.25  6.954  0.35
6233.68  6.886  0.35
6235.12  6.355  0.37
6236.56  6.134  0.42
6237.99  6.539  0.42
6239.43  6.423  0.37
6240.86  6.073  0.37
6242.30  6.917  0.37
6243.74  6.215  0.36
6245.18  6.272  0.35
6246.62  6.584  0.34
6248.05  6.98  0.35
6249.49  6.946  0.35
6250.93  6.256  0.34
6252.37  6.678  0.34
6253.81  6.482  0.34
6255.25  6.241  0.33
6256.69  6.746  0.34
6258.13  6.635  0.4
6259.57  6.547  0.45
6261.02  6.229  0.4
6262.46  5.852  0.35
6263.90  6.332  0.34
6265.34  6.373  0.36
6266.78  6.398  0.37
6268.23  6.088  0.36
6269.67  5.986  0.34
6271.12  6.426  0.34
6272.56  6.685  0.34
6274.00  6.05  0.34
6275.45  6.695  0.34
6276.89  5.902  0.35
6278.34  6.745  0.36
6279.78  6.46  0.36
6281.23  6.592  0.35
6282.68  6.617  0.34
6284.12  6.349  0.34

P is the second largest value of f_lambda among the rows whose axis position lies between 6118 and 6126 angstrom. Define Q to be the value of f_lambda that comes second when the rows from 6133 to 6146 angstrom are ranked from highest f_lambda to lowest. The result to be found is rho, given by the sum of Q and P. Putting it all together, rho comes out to 14.1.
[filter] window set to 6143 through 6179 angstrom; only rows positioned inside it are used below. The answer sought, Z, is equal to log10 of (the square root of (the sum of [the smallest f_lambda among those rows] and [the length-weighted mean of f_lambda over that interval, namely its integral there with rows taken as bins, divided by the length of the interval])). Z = 0.555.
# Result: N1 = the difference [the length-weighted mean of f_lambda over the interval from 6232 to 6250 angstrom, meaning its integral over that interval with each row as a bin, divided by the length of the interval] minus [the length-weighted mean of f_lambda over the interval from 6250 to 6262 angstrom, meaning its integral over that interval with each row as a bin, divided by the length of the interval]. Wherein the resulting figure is 0.08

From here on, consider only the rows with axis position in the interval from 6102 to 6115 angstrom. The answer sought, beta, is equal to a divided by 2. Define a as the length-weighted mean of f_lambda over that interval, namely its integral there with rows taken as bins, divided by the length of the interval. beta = 3.14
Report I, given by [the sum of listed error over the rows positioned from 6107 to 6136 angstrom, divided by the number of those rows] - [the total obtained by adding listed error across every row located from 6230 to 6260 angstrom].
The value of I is -7.27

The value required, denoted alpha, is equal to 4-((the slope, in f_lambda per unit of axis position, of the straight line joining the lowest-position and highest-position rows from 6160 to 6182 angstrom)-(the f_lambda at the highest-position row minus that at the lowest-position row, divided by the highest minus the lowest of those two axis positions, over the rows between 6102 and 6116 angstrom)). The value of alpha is 4.11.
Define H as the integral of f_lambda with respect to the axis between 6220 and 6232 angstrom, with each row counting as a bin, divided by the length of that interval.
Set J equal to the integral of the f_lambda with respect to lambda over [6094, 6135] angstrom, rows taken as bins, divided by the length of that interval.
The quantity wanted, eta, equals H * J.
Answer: 43.3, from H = 6.69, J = 6.48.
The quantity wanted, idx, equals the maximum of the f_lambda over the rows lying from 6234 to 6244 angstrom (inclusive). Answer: 6.917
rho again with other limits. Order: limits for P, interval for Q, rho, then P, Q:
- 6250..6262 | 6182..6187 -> 13.3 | 6.678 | 6.626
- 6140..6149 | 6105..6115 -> 13.6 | 7.157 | 6.403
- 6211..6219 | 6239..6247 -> 13.0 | 6.452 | 6.584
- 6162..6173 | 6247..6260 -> 13.9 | 6.985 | 6.946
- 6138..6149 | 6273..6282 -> 13.9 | 7.157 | 6.695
